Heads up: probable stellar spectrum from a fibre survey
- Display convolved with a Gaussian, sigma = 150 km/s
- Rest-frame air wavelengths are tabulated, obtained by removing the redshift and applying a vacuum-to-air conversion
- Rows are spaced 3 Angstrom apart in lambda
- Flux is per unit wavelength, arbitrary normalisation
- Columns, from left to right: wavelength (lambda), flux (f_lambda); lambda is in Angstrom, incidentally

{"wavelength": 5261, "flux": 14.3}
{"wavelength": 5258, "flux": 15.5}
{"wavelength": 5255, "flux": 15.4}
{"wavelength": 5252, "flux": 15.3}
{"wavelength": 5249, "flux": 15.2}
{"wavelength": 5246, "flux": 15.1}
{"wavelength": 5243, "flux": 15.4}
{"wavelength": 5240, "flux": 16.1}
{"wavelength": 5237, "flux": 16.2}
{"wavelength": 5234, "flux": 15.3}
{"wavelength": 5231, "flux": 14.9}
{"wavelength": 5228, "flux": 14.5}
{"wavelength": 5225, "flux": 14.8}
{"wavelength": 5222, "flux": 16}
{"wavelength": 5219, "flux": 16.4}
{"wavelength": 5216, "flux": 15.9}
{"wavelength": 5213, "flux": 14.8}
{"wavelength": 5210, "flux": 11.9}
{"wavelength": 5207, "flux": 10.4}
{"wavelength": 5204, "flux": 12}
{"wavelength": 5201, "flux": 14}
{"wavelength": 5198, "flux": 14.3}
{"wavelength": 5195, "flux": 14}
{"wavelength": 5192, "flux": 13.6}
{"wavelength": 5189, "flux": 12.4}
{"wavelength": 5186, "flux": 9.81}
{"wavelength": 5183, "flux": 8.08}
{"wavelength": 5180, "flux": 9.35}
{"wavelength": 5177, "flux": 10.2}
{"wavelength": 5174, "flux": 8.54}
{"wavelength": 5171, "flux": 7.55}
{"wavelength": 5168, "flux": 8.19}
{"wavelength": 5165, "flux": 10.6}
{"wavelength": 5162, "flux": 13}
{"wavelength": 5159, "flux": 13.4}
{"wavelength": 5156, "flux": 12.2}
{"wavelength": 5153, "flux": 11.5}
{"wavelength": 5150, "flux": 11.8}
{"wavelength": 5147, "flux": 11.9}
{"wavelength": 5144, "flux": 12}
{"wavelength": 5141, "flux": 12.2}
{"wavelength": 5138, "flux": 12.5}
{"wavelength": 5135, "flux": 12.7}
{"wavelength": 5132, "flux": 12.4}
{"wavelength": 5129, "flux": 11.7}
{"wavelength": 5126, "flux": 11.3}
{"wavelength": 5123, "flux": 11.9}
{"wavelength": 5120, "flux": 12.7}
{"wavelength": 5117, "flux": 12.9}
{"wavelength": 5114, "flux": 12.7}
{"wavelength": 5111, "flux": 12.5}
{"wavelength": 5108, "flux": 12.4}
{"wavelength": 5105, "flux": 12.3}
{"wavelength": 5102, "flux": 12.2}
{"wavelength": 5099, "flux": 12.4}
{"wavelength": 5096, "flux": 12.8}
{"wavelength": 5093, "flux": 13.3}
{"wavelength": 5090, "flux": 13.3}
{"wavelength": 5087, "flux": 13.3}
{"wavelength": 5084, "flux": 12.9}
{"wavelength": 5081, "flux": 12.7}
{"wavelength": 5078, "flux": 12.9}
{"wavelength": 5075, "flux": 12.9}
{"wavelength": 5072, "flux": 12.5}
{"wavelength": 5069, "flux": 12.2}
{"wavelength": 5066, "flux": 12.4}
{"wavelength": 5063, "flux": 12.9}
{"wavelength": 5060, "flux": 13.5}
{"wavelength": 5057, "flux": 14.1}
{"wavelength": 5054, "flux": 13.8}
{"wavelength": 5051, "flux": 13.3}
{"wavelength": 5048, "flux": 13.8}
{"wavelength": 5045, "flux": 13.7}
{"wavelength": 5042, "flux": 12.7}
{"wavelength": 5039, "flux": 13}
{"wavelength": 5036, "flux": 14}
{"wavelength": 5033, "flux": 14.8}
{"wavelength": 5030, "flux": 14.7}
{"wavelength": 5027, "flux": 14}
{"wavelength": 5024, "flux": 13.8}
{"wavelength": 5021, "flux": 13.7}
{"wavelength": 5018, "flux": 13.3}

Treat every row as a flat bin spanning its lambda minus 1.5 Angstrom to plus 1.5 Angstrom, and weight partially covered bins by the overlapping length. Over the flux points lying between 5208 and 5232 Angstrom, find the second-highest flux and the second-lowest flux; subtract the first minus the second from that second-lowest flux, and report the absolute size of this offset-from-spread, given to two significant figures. 13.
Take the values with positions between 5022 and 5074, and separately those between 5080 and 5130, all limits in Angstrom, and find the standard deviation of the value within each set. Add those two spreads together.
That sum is 1.3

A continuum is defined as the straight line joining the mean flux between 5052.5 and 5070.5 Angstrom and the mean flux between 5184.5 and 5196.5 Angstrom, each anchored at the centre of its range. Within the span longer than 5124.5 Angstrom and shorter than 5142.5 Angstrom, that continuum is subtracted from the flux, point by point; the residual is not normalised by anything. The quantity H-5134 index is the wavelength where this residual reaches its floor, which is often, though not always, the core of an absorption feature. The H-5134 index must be 5126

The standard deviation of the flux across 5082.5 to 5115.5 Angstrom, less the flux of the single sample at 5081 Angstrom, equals -12.3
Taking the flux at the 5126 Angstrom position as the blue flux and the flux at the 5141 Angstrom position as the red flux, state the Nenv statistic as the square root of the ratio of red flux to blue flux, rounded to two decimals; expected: 1.04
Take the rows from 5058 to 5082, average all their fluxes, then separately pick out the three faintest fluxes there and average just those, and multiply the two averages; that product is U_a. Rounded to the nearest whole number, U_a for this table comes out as 158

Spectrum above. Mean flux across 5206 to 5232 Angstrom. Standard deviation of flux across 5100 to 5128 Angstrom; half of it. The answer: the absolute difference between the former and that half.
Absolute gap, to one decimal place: 14.2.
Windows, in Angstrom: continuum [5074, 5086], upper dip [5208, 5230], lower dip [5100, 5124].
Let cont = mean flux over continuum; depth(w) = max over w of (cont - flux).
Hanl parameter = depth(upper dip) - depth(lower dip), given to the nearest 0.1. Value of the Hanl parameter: 0.0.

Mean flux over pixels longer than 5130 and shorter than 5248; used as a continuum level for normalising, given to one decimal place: 12.7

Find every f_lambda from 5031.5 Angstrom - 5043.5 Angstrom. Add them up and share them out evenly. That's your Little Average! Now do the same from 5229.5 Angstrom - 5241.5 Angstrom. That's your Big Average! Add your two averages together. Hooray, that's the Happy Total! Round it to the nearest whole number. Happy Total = 29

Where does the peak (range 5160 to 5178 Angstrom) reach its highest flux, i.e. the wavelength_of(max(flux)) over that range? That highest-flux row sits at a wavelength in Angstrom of 5162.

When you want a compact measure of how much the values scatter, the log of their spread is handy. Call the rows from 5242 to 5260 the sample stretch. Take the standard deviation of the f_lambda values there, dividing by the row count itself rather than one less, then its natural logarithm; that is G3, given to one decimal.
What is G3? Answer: -2.0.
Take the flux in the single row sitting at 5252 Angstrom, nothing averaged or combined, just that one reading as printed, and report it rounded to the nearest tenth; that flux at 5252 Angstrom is 15.3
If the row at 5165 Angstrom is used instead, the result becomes 10.6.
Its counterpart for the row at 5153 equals 11.5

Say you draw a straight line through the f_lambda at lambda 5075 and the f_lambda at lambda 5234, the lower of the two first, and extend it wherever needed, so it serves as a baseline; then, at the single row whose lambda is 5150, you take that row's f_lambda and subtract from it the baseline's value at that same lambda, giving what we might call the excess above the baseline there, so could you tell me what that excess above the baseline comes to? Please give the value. -2.2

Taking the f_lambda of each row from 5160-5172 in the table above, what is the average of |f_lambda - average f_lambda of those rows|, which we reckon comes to 2.0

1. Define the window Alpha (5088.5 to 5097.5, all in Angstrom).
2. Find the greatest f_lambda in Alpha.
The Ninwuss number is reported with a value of 13.3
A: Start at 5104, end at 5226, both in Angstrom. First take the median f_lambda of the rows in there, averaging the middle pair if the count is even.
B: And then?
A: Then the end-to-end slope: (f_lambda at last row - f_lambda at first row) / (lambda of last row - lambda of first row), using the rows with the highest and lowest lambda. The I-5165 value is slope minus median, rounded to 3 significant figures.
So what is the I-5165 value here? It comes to -12.3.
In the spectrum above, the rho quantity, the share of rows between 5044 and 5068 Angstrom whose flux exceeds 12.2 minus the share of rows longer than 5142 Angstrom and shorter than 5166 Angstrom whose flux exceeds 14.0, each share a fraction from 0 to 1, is 1.0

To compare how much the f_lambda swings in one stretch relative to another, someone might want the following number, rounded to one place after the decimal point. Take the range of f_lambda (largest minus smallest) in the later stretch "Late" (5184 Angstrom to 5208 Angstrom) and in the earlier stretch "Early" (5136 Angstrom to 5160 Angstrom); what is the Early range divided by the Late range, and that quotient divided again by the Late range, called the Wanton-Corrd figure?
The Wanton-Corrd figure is 0.1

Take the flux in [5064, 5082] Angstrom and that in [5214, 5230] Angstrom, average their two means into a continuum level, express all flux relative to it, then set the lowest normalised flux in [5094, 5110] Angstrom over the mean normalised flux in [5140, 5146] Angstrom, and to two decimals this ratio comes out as 1.01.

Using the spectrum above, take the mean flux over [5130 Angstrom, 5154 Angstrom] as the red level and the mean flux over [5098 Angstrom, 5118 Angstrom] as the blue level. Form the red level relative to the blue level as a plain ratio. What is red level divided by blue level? 0.97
